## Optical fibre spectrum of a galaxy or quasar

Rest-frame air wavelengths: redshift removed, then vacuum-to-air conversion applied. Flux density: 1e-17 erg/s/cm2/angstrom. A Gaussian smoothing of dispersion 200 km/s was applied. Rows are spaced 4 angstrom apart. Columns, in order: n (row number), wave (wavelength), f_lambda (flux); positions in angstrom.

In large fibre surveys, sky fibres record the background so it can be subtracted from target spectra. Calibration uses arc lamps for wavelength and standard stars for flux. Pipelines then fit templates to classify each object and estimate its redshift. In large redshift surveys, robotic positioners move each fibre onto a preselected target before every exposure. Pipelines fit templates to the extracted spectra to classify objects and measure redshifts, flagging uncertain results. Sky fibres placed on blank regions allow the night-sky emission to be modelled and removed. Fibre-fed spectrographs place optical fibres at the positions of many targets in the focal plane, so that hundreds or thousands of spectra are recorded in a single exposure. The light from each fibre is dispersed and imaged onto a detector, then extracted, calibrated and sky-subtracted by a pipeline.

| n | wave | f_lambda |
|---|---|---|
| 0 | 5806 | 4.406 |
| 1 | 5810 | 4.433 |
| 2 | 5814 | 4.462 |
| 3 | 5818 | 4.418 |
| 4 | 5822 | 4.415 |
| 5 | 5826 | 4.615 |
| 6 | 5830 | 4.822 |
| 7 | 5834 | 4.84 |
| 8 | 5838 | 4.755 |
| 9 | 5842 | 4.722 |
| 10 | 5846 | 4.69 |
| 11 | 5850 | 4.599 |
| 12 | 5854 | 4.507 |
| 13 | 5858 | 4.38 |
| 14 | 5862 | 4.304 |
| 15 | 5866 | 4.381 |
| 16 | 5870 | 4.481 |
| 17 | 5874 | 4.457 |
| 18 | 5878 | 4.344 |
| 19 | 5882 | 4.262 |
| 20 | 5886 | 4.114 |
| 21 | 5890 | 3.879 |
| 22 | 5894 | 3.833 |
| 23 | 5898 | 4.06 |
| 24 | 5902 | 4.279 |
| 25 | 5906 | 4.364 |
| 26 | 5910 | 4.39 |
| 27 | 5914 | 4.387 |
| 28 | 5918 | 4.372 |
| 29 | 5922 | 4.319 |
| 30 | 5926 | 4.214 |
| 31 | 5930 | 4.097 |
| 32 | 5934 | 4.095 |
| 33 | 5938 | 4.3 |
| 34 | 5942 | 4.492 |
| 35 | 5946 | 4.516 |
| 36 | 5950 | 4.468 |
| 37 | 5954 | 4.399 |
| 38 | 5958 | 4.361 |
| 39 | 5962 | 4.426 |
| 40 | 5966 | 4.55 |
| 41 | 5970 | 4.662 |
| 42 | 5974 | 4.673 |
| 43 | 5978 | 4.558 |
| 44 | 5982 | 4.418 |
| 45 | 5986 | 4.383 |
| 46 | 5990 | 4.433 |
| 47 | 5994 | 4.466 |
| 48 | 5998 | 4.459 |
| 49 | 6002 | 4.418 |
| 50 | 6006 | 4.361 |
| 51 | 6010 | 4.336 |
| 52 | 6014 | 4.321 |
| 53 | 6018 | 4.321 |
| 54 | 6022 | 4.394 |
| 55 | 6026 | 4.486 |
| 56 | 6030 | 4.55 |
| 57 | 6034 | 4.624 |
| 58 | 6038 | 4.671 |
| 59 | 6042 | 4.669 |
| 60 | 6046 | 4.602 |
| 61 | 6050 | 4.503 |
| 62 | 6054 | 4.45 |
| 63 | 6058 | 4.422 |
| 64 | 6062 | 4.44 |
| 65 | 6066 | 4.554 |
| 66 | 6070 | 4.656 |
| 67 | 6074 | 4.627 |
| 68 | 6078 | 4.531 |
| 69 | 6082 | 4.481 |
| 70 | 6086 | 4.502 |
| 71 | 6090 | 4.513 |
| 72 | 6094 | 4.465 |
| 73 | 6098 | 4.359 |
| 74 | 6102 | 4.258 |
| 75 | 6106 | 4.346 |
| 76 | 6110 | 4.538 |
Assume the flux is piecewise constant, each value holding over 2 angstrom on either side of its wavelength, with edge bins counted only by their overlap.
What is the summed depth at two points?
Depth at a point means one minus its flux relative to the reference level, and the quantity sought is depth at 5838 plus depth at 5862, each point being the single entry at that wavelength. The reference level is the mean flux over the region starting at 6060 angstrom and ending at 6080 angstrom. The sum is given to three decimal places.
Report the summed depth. 0.014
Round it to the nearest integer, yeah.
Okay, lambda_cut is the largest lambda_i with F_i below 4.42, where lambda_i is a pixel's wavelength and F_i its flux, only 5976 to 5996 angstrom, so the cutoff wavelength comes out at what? 5986 angstrom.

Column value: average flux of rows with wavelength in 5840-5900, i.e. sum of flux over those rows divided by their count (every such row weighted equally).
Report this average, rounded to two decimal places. 4.33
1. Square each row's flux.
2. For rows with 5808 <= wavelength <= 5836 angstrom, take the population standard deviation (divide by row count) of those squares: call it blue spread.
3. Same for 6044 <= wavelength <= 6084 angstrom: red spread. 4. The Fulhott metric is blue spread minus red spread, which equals 0.92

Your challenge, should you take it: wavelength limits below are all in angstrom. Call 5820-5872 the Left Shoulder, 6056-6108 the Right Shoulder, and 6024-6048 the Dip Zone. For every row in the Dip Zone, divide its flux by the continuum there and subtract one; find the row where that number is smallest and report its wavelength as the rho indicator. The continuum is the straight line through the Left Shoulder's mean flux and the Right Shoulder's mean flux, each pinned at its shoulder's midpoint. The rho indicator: 6026 angstrom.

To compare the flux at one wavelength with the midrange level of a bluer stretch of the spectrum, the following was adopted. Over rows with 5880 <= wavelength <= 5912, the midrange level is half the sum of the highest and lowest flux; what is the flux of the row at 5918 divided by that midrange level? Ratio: 1.06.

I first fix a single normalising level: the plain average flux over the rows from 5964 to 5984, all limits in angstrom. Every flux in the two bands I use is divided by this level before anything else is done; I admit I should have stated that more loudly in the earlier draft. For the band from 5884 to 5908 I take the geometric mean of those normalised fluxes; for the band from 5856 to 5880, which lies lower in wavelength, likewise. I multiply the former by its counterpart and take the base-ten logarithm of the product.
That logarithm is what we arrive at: -0.07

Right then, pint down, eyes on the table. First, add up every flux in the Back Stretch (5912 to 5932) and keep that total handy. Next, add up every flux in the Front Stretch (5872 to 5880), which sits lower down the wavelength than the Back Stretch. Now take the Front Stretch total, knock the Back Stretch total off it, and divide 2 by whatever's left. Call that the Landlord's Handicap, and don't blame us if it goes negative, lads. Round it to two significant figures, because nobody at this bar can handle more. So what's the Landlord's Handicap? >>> -0.16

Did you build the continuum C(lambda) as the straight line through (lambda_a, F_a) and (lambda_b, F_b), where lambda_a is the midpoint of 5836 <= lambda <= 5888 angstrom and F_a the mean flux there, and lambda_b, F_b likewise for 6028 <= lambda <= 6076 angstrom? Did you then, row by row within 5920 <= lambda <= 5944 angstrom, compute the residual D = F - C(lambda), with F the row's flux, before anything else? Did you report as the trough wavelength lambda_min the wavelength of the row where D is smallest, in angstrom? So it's 5934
